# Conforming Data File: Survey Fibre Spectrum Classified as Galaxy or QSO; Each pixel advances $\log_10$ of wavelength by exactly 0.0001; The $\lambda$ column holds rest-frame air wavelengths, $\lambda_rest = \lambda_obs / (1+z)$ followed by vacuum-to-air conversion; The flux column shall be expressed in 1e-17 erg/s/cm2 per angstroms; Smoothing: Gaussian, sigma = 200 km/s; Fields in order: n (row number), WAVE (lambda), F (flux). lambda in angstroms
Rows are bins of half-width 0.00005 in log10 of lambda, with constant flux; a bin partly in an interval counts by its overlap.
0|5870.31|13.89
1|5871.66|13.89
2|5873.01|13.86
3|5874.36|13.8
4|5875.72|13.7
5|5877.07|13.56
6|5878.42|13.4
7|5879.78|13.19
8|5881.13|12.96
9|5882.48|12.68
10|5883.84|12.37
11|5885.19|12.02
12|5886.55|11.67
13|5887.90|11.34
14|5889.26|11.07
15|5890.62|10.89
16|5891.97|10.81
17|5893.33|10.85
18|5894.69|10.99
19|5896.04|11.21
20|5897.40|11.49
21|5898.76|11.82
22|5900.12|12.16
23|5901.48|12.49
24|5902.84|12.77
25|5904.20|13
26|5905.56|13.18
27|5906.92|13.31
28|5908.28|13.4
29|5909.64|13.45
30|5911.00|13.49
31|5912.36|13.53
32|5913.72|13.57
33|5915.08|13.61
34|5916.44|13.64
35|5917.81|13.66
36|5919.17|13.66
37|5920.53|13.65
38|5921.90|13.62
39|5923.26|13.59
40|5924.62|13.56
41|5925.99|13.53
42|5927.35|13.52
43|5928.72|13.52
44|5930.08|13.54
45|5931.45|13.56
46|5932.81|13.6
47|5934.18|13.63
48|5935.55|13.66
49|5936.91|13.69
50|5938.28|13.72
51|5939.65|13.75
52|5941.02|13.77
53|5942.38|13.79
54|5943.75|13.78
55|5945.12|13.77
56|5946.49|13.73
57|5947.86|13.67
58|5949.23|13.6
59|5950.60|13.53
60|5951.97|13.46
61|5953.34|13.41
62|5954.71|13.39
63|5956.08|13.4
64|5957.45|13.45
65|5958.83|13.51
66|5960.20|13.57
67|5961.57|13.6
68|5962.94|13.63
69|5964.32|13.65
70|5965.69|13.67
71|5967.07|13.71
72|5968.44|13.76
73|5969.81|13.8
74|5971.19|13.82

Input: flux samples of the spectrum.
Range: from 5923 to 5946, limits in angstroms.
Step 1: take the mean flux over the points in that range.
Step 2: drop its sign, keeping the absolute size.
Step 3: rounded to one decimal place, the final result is 13.6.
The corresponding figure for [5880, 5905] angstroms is 11.8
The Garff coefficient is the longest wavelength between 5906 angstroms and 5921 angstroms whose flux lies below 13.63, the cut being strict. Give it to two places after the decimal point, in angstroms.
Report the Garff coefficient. 5915.08 angstroms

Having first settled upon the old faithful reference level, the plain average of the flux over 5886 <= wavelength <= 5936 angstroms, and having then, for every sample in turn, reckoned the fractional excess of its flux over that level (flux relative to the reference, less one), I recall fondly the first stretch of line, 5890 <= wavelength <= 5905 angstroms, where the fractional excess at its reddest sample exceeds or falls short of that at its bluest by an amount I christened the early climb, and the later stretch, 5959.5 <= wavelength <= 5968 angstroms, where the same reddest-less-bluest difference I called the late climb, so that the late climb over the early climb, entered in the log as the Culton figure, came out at 0.07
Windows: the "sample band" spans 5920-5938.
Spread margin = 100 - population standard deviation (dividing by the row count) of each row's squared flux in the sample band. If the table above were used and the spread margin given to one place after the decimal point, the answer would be 98.5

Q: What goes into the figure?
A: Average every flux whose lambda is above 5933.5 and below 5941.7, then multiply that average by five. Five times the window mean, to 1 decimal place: 68.5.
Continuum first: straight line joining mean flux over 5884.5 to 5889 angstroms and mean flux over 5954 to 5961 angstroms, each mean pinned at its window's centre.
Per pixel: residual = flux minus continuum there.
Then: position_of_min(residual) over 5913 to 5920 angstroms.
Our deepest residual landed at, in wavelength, 5919.17 angstroms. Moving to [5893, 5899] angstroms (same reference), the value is 5893.33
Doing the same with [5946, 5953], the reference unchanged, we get 5951.97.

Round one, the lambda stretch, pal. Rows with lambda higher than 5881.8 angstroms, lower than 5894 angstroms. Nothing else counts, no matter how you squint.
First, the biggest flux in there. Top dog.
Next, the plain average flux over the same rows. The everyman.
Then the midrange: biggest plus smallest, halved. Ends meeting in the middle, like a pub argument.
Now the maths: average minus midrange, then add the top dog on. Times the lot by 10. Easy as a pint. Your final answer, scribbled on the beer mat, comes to 125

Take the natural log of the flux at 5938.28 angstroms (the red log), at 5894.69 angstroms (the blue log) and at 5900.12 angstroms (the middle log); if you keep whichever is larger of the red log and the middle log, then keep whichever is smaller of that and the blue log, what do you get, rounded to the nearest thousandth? 2.397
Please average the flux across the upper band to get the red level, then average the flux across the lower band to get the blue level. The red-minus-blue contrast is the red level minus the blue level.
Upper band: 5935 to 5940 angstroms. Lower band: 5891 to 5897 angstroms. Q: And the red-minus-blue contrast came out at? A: 2.7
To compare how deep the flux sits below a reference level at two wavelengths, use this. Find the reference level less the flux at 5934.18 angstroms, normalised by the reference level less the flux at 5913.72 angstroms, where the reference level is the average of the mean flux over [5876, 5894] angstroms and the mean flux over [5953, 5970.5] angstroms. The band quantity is 1.08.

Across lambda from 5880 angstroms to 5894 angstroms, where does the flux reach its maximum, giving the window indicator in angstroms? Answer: 5881.13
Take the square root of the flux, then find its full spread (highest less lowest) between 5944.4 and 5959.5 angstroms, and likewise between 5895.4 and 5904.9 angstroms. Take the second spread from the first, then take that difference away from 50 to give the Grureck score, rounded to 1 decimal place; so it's 50.2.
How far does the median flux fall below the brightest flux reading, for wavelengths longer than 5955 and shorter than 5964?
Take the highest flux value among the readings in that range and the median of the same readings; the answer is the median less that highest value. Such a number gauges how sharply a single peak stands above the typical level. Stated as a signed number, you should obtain -0.09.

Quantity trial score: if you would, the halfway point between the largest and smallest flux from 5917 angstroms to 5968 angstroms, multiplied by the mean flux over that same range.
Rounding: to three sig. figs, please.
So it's 185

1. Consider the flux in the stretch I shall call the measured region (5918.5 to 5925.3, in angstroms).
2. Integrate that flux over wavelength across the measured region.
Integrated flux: 93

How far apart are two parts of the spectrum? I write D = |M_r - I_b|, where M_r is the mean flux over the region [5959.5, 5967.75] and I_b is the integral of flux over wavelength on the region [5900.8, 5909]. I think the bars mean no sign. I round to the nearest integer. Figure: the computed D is 93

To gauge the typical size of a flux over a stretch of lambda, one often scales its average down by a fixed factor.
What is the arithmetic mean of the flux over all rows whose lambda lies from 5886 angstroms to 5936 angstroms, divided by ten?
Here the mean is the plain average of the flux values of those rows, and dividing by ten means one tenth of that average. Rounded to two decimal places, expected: 1.28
